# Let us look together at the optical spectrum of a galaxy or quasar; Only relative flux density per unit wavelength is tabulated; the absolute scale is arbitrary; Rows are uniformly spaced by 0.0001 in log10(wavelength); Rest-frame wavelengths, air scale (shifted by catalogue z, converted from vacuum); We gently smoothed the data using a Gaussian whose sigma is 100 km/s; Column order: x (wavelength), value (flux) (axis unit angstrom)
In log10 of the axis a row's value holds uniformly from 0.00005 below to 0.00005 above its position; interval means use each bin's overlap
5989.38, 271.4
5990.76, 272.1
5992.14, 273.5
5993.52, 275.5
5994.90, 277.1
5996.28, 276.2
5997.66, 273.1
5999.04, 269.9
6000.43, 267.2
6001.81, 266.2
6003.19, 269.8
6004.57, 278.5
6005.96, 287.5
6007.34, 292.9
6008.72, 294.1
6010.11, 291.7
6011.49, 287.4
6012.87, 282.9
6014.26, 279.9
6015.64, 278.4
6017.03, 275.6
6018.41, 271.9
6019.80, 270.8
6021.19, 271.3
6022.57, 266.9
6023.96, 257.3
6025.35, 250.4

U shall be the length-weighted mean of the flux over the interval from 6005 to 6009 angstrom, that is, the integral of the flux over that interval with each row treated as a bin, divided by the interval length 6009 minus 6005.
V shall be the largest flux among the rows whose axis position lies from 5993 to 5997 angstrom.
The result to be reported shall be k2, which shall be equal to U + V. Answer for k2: 567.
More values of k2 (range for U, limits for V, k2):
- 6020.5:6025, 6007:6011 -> 558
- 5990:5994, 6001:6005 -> 552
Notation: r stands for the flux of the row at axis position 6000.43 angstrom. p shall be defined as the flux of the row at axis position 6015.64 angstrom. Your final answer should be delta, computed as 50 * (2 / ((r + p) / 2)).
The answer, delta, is 0.367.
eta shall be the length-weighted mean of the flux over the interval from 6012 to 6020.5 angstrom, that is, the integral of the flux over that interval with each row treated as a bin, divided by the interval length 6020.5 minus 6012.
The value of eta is 277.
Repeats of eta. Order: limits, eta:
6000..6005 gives 271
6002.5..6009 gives 284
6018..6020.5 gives 270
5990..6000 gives 274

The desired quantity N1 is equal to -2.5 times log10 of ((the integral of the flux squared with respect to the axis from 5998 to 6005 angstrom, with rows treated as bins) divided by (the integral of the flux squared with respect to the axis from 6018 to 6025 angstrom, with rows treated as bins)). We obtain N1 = -0.03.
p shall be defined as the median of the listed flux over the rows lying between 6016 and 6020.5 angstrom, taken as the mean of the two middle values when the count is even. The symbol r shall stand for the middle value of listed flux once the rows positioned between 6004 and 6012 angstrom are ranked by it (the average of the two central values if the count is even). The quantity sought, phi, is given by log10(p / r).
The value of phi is -0.03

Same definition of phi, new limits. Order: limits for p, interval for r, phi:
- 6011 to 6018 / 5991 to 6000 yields 0.01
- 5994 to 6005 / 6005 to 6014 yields -0.03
